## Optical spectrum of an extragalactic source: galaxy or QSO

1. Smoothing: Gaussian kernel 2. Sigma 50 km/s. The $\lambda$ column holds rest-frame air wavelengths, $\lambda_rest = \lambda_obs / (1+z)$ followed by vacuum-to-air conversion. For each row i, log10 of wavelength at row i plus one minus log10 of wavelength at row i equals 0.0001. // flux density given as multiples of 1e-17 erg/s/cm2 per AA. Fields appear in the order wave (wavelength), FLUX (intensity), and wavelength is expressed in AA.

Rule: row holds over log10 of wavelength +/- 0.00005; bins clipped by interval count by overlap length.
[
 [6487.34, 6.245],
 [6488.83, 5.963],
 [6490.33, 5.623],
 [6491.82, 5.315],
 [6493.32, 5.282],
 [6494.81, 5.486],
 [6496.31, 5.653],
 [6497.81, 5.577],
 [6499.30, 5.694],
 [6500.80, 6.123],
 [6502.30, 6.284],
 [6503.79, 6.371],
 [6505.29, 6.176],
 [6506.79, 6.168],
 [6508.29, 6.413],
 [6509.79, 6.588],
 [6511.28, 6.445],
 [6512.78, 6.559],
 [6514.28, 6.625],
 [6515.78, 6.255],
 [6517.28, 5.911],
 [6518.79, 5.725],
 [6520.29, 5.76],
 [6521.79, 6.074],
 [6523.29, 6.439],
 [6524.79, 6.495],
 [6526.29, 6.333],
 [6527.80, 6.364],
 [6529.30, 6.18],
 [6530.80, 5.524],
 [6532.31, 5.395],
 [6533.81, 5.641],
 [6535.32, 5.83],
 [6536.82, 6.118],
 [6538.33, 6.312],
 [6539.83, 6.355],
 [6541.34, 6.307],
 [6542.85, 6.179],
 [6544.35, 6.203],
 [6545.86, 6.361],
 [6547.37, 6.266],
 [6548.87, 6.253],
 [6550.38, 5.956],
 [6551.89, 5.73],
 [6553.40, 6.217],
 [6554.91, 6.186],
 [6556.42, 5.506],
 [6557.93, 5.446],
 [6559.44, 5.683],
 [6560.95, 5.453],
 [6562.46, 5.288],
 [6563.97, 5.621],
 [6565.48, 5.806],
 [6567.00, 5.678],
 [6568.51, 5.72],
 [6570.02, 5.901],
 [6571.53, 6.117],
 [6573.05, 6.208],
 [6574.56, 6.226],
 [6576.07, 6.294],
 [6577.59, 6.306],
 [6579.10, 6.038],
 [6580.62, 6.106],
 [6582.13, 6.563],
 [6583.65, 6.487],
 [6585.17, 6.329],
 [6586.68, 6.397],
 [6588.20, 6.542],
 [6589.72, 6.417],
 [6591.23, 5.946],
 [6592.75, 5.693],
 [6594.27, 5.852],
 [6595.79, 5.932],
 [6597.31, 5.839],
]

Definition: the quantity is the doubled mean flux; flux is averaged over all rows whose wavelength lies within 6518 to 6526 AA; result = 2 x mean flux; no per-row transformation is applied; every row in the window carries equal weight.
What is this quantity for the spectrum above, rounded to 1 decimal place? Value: 12.2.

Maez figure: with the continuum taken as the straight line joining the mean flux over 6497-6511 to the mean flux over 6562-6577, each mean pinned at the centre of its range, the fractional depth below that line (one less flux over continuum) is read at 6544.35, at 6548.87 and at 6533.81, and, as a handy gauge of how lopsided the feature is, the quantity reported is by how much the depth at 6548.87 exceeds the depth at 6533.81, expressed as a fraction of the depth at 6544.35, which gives 3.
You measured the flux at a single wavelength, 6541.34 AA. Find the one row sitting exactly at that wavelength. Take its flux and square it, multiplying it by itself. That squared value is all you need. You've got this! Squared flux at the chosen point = 39.8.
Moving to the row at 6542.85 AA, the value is 38.2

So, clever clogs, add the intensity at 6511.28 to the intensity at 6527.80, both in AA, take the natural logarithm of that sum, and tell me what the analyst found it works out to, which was 2.55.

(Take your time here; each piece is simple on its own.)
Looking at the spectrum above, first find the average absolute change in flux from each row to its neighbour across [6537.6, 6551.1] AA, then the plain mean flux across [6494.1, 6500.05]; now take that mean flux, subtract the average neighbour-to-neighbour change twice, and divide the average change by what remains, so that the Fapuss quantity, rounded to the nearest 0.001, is 0.019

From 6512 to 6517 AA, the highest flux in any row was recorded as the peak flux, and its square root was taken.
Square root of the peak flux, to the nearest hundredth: 2.57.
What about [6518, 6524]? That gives 2.54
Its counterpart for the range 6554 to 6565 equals 2.49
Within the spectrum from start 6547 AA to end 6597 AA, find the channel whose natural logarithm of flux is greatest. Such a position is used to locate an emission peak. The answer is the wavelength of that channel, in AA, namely 6582.13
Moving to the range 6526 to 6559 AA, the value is 6527.80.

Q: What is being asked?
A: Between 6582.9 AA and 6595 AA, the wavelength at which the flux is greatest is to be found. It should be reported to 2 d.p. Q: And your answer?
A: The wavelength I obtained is 6588.20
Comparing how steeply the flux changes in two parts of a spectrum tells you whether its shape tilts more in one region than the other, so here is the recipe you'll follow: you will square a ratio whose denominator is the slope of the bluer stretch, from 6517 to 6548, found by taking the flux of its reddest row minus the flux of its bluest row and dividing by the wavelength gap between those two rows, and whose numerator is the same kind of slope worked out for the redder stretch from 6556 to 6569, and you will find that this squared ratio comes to 2.3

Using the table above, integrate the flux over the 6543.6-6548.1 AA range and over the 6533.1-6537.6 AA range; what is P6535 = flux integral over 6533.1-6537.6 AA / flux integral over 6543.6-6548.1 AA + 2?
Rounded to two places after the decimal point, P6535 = 2.93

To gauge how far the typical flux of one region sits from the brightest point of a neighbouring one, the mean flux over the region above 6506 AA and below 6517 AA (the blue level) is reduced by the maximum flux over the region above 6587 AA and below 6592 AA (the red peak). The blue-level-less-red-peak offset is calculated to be -0.1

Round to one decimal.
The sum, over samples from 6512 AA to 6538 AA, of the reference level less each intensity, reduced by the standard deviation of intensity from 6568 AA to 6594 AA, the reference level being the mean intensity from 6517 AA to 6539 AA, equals -1.4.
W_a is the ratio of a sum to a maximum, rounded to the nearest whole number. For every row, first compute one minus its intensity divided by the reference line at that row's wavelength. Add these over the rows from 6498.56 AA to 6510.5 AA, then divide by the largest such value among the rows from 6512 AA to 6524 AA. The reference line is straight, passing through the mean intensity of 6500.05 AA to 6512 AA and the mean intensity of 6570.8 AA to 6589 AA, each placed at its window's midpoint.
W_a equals 1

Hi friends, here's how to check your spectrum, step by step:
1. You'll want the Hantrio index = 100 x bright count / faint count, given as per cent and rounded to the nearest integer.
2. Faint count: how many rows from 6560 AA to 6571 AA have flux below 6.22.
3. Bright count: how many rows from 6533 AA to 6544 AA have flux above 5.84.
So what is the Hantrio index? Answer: 71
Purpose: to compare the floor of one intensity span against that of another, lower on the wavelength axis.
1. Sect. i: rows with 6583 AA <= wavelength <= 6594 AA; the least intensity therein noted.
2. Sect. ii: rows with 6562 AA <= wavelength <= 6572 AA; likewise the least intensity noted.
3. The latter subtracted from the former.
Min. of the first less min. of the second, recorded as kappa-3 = 0.4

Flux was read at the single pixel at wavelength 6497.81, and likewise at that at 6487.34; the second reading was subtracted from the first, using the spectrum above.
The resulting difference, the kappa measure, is -0.7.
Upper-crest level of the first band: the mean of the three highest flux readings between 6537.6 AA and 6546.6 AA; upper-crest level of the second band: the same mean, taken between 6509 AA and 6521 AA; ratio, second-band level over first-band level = 1.04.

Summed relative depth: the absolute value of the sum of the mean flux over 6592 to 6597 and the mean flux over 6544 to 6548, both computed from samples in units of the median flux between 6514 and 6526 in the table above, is 1.96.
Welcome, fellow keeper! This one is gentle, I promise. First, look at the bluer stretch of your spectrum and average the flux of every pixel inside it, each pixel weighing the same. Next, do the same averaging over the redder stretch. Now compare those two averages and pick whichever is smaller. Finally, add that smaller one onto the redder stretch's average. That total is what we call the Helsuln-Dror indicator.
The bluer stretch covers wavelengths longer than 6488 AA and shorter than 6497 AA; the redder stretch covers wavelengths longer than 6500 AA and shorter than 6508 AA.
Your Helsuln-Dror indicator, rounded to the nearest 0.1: 11.8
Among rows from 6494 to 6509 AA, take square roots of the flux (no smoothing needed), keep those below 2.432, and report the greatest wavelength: 6499.30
